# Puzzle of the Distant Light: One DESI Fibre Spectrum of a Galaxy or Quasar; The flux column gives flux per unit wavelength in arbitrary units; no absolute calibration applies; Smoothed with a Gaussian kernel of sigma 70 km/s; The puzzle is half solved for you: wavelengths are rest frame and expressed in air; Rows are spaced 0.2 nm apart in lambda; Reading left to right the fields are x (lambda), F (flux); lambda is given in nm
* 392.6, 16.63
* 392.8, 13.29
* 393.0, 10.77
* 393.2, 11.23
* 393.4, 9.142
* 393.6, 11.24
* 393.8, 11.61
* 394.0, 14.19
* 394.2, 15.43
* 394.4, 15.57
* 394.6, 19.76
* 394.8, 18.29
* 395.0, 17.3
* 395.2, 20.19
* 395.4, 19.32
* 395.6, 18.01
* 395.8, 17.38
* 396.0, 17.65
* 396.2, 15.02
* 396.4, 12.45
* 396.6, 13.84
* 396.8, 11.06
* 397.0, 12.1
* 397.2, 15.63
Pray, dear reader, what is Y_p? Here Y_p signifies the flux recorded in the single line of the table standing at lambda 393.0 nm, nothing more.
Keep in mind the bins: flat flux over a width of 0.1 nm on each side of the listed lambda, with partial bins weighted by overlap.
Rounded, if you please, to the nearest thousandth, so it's 10.770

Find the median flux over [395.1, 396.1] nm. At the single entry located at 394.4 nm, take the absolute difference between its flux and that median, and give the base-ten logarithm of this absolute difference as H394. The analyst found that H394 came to 0.39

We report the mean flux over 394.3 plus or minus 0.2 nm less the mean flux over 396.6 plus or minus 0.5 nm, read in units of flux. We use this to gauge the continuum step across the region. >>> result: 3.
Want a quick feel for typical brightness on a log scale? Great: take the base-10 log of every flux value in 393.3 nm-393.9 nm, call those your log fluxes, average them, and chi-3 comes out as 1.026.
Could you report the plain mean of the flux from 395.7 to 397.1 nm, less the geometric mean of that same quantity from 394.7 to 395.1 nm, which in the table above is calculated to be -4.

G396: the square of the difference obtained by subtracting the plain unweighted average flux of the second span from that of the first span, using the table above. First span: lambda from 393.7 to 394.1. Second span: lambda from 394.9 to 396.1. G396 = 29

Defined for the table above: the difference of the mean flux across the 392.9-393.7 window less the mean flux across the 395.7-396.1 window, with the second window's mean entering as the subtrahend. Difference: -7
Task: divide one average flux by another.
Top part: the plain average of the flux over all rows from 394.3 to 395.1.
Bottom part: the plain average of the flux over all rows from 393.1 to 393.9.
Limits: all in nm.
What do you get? 1.6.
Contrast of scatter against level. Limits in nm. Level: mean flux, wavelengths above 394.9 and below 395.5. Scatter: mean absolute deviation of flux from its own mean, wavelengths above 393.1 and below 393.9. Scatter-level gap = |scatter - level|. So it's 18.1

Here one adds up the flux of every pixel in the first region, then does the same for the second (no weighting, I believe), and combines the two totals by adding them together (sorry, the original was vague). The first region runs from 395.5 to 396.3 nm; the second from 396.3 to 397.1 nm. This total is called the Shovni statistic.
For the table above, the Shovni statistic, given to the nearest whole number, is 118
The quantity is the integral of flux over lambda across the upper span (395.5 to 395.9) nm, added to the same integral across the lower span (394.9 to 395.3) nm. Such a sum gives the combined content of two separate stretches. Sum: 14.6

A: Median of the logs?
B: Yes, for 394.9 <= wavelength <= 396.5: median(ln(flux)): 2.86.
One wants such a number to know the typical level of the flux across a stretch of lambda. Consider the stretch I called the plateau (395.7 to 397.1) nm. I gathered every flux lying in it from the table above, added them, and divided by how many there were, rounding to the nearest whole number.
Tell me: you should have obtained 14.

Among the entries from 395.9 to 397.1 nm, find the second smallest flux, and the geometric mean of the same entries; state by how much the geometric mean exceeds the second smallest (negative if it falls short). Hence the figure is 1.4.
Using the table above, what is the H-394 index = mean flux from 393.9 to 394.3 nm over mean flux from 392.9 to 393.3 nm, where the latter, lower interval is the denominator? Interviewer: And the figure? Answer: 1.3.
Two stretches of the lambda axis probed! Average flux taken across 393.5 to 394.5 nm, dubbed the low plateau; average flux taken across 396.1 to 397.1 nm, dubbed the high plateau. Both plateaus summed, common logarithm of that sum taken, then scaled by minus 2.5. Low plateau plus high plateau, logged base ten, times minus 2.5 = -3.56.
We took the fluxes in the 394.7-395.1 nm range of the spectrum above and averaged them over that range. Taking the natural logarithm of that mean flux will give 2.88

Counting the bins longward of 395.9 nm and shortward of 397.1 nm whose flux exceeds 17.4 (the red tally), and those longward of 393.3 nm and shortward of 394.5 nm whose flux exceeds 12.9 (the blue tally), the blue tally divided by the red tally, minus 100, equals -97.0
